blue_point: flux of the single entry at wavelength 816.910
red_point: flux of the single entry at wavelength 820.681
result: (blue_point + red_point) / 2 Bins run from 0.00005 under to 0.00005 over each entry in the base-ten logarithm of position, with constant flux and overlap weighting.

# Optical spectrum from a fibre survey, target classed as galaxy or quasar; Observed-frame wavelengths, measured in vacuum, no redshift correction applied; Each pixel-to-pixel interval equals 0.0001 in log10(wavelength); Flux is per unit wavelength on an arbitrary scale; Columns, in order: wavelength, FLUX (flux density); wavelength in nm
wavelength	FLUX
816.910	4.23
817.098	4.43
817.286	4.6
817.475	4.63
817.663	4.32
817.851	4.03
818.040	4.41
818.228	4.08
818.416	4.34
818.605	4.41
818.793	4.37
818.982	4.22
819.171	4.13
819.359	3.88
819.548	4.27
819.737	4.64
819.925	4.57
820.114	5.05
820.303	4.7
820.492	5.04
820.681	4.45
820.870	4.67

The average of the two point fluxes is 4.34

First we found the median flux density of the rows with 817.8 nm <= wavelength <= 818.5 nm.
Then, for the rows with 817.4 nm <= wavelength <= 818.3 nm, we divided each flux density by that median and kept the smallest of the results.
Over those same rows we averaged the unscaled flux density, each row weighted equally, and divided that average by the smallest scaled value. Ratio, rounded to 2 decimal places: 4.49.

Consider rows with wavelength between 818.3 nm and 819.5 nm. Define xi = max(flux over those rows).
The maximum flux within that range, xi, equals 4.41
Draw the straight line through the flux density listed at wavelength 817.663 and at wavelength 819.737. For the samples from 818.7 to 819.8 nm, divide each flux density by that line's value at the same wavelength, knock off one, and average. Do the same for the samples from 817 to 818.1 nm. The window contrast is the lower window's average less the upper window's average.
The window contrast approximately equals 0.09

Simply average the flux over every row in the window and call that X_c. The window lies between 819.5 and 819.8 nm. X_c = 4.5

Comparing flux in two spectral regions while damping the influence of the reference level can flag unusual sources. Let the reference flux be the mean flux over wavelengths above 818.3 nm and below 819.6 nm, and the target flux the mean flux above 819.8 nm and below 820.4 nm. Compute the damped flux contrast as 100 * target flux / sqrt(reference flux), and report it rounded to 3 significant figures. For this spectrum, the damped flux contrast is 232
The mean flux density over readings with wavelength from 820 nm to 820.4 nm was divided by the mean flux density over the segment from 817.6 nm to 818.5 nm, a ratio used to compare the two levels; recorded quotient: 1.15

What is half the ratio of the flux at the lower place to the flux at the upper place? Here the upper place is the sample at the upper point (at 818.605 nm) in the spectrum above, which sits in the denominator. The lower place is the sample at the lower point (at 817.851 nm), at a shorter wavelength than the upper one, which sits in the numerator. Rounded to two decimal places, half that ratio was 0.46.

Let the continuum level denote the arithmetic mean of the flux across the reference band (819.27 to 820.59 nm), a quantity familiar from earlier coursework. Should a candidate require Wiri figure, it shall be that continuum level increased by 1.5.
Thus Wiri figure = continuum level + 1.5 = 6.1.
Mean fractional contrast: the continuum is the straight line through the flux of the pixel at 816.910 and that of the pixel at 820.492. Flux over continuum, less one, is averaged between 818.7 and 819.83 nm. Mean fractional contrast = -0.11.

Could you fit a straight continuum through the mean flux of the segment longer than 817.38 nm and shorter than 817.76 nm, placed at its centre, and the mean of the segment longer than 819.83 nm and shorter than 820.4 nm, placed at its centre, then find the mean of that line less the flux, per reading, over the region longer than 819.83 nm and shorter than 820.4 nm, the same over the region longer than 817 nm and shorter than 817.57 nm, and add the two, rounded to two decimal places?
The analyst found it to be -0.11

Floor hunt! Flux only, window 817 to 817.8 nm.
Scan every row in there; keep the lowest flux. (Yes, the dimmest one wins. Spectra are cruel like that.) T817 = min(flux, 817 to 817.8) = 4.32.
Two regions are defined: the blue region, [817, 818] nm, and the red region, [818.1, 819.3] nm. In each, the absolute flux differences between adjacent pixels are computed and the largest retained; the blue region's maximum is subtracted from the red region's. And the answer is -0.05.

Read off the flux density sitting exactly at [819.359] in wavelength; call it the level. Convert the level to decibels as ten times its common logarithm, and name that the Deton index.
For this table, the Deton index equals 5.9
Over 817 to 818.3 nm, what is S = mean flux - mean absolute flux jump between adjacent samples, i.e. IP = 4.11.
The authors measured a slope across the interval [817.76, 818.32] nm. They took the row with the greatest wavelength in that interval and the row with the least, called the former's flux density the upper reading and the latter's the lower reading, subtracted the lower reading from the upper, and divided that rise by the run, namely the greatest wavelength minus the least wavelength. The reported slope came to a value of 0.1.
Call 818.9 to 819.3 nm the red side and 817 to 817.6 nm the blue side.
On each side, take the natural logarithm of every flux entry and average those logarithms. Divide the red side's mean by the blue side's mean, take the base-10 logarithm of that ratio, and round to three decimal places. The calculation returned -0.026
